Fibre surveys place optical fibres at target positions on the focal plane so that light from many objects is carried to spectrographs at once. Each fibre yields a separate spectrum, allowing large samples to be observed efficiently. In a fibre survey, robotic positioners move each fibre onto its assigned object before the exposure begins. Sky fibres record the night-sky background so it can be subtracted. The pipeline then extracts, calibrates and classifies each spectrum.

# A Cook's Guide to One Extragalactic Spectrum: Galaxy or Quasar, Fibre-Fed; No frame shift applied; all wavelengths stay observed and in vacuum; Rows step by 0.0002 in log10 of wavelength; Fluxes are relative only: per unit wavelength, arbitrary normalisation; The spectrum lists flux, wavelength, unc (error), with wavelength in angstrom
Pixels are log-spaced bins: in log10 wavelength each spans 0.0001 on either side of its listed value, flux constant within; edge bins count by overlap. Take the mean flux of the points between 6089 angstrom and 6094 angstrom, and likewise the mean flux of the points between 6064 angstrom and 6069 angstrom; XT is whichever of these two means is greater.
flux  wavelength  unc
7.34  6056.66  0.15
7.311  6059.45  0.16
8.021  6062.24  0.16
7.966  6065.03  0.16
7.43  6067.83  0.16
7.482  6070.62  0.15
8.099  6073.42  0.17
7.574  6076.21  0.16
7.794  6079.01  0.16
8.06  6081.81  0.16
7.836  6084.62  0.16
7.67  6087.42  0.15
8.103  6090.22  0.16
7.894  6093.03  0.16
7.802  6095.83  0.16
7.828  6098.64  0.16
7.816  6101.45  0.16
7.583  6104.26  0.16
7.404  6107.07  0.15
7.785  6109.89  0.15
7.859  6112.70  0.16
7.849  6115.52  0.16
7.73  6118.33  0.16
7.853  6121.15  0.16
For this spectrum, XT 8.00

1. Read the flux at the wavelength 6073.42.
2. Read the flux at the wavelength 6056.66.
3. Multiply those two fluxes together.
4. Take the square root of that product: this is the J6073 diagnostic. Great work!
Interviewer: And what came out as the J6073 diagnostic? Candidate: 7.71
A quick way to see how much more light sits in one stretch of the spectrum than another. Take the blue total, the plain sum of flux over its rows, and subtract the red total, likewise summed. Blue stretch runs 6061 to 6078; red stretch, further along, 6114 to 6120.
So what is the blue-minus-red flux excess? 31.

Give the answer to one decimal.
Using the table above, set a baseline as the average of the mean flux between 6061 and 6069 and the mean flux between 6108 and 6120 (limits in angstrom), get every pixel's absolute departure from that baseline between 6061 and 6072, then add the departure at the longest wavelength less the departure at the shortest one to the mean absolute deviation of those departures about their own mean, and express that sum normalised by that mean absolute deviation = 2.3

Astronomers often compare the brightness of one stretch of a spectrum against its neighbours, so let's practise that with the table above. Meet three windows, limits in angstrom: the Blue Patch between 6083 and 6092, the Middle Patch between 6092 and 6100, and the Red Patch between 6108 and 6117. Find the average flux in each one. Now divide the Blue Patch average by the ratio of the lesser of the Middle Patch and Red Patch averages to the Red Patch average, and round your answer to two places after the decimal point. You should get 7.87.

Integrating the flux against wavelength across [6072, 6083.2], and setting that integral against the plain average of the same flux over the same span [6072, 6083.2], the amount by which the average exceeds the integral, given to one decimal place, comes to -80.4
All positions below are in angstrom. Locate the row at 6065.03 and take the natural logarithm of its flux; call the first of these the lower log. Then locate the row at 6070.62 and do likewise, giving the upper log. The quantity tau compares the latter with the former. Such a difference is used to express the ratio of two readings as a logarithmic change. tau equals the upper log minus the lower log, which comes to -0.063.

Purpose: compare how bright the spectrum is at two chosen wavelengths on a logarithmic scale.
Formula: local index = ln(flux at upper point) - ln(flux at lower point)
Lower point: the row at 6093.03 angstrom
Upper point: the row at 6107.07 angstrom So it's -0.064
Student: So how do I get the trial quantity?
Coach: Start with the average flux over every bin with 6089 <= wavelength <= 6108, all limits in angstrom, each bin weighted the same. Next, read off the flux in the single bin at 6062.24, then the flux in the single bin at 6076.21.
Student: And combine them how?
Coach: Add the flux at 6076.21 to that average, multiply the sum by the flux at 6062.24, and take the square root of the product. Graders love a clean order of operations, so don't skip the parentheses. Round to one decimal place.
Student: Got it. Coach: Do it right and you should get 11.1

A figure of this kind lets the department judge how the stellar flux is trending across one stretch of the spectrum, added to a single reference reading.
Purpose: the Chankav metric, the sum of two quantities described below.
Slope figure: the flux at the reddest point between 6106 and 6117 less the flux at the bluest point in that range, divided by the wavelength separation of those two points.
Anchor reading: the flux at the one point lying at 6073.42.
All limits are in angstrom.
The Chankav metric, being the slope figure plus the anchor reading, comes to 8.2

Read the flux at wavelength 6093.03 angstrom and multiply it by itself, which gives 62.3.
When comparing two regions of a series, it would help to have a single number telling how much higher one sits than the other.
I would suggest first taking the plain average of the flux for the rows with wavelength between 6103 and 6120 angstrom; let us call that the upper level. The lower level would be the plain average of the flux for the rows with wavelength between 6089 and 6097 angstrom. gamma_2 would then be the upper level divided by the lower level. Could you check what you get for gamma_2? 0.97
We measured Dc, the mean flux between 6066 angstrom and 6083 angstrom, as 7.74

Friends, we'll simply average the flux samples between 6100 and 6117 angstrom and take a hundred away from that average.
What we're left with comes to -92.3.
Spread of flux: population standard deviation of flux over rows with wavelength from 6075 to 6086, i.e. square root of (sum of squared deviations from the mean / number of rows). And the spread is 0.17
